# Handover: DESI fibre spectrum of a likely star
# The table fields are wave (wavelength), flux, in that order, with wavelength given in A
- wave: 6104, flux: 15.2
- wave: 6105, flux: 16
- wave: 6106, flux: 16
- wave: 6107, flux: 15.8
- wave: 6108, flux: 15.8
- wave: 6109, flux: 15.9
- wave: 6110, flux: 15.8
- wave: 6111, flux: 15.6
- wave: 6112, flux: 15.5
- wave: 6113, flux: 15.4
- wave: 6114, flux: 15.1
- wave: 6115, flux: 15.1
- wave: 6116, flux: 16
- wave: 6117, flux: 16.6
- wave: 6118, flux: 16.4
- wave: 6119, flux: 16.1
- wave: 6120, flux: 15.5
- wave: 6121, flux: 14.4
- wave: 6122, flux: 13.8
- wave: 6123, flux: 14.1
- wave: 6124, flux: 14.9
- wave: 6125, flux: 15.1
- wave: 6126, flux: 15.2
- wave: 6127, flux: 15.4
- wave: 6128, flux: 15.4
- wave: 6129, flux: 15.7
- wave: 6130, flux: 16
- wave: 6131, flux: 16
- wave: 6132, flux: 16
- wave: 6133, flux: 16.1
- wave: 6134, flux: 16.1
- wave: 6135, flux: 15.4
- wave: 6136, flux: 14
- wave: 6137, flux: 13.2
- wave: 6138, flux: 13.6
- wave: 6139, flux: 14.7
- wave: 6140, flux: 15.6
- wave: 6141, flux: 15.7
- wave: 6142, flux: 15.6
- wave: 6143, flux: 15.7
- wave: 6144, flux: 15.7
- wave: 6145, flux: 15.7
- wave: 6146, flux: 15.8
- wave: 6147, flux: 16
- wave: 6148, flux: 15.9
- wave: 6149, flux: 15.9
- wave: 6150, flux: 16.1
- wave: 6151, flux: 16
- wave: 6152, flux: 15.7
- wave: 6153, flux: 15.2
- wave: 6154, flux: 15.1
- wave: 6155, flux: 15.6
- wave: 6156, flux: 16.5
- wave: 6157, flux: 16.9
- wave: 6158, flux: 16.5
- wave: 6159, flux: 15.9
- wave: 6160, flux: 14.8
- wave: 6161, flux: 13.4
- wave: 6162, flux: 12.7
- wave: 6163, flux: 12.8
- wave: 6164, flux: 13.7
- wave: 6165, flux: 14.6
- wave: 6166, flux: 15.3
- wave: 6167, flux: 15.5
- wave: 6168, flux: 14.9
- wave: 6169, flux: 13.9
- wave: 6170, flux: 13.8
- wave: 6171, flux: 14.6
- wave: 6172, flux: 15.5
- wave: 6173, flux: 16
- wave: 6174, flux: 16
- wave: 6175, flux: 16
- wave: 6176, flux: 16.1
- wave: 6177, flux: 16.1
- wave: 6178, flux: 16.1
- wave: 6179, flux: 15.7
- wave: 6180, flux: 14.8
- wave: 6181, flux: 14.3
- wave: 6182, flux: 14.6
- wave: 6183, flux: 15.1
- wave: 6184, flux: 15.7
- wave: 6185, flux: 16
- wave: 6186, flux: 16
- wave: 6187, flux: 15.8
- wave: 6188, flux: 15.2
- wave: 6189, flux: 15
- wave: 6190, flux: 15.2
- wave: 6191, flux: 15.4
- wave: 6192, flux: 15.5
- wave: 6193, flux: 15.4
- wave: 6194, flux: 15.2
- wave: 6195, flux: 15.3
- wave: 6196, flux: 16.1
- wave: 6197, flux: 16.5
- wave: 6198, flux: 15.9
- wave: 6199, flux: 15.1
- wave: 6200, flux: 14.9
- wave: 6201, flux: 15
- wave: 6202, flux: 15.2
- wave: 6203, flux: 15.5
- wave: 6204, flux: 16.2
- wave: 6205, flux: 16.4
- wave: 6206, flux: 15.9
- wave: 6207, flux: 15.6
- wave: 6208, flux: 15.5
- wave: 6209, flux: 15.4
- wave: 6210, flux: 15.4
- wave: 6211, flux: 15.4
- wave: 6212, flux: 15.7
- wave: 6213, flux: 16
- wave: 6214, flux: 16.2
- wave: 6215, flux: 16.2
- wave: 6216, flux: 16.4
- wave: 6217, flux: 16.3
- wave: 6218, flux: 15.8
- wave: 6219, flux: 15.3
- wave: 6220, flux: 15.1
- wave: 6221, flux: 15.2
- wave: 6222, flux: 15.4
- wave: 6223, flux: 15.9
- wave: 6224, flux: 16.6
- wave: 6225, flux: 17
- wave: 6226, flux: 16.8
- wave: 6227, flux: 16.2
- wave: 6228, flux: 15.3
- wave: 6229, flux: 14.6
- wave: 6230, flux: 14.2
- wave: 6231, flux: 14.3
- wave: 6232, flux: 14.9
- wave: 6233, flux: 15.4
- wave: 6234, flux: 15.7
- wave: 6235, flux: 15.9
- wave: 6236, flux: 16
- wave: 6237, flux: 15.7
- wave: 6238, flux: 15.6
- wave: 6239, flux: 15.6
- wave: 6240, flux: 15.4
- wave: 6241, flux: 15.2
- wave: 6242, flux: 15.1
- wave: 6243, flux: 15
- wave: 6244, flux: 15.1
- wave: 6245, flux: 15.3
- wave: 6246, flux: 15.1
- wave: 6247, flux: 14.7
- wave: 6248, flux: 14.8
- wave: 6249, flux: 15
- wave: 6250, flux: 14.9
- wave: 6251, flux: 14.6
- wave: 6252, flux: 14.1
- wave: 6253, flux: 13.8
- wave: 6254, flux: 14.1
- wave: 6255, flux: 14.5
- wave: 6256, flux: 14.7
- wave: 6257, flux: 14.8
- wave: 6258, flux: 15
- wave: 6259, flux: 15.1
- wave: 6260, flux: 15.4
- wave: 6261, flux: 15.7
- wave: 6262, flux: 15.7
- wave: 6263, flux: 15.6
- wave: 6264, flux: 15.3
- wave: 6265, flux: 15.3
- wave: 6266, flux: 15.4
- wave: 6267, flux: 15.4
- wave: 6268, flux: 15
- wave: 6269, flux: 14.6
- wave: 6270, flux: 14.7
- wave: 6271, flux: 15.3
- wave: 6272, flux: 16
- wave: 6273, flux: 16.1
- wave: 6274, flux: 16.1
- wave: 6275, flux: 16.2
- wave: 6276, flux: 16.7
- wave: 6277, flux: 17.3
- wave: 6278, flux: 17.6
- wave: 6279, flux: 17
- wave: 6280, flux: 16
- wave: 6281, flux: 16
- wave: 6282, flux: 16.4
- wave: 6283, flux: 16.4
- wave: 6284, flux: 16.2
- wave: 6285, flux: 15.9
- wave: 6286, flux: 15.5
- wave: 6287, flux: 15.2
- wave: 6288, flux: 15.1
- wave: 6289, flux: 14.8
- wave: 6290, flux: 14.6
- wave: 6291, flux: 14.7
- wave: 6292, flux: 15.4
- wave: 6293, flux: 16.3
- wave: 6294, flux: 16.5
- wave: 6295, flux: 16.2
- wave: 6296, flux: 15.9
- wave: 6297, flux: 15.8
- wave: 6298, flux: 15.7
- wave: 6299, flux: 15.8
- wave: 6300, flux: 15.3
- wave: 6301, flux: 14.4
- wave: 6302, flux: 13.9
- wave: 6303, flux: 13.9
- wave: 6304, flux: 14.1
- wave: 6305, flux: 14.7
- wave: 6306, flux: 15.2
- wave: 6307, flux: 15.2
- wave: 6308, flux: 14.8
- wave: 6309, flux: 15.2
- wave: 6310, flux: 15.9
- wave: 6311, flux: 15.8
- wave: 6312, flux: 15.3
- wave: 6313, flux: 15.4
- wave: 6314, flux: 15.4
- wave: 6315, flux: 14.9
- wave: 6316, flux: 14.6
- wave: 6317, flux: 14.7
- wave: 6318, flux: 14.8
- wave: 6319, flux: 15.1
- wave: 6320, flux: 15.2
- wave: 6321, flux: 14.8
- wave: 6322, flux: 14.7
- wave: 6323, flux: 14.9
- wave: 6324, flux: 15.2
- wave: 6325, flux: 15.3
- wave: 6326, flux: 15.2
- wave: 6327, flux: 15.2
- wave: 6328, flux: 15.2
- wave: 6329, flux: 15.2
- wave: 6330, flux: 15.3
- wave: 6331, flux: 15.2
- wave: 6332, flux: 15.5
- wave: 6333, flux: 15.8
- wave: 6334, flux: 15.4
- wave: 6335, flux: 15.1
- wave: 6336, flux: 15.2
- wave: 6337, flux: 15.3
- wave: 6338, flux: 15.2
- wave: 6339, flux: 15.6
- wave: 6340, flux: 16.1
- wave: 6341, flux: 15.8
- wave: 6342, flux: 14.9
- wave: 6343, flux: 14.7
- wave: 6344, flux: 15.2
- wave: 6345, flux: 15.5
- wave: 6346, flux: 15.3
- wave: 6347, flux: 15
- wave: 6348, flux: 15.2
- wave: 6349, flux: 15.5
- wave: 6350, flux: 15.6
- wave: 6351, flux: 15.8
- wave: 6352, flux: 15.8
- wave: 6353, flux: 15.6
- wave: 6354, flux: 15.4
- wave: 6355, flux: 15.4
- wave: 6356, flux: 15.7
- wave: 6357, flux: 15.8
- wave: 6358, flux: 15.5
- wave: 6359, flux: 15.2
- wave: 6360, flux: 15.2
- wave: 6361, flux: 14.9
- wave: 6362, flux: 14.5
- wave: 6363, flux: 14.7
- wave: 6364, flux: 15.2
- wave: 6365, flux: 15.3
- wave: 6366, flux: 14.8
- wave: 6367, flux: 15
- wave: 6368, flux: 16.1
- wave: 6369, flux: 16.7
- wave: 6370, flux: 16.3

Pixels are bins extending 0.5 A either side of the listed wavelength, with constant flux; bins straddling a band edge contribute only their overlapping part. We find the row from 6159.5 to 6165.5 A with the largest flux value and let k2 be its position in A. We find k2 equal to 6160 A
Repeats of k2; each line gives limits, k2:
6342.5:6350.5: 6350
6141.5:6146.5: 6146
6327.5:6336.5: 6333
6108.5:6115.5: 6109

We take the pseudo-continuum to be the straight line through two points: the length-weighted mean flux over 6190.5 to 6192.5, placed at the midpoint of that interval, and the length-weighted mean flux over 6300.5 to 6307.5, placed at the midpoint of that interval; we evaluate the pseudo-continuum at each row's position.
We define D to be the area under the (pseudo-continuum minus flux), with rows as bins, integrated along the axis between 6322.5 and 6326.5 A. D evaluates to -3.4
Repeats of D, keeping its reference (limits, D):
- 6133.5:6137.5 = 5.0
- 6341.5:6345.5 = -3.7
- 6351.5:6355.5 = -6.0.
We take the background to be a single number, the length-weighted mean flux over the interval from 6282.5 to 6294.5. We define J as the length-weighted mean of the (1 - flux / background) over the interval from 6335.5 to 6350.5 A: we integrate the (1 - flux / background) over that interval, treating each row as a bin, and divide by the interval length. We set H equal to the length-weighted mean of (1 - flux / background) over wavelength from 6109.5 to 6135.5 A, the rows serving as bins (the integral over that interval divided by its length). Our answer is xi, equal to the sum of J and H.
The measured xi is 0.02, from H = 0.00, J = 0.014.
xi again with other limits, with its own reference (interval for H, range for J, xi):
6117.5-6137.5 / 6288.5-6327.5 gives 0.05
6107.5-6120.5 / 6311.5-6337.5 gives 0.01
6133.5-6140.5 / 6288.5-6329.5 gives 0.08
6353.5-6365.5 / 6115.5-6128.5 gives 0.04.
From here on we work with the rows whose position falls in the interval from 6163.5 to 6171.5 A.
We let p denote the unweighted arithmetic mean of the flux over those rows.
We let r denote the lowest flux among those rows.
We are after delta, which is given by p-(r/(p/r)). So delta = 1.6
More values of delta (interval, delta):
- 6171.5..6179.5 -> 0.9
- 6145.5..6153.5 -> 1.2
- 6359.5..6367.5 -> 0.9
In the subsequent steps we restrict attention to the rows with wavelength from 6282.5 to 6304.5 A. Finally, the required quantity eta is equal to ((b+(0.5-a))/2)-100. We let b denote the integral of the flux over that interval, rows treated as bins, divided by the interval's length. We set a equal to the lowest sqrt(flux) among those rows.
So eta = -93.9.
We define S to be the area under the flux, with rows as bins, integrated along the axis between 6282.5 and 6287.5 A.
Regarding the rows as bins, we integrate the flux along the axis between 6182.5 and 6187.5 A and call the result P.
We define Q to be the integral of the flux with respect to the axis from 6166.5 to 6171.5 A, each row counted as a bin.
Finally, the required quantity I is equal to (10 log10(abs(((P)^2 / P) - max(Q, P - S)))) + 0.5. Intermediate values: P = 78.6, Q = 72.7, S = 79.2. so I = 8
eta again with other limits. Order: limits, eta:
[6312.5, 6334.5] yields -94.1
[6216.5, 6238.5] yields -93.8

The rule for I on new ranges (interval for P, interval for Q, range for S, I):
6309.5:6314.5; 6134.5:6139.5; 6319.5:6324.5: 9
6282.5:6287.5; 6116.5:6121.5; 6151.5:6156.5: -6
